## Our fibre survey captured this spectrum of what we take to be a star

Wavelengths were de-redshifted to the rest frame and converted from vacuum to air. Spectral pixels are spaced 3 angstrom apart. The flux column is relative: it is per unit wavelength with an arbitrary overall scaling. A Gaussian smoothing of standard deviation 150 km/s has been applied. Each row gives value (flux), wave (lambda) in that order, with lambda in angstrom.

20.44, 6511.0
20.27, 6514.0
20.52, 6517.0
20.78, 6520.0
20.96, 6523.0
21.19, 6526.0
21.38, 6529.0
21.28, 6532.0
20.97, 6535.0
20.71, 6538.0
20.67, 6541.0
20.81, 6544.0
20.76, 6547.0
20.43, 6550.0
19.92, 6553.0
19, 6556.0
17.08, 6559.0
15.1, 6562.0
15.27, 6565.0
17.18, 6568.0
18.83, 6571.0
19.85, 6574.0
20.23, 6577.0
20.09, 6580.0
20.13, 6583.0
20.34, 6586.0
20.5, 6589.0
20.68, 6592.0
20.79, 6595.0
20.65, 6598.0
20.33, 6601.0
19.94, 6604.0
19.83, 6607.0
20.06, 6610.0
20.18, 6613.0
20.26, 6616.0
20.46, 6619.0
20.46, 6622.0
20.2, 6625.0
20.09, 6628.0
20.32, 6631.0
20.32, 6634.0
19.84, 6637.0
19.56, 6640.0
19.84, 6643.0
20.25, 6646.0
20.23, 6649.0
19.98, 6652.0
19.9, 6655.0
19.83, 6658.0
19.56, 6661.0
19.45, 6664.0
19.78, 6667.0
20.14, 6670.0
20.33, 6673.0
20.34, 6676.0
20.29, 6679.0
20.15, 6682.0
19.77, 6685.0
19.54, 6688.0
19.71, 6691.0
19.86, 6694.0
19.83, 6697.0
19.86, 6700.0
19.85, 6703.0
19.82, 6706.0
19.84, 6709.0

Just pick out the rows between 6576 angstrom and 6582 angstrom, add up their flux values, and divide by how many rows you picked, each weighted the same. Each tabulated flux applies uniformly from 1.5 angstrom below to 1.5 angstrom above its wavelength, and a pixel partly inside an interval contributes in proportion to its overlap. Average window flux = 20.2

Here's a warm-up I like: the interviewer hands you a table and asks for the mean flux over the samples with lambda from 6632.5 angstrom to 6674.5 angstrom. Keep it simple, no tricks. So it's 19.9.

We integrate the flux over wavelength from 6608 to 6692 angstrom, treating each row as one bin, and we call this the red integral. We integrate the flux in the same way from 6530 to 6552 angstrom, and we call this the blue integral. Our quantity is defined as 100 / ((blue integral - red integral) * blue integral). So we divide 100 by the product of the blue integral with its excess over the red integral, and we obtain -0.0002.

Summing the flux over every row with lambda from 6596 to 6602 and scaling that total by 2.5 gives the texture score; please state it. 102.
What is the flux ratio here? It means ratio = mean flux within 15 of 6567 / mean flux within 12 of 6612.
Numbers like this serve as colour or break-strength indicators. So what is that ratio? 0.90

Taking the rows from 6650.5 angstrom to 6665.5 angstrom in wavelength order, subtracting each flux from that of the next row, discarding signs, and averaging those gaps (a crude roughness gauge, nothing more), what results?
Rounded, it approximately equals 0.13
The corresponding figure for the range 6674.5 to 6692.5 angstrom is 0.19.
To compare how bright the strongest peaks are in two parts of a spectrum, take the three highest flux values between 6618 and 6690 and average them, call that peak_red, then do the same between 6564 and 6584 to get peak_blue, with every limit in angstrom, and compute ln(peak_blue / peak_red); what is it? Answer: -0.013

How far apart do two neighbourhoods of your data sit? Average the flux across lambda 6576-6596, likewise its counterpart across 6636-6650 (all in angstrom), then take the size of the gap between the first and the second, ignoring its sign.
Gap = 0.45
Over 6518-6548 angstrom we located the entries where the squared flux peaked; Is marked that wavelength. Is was 6529.0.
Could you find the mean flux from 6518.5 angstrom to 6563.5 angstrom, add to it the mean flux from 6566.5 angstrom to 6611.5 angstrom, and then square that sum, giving 1603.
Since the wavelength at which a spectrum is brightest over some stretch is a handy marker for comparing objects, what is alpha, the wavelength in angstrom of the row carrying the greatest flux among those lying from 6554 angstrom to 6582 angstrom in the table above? 6577.0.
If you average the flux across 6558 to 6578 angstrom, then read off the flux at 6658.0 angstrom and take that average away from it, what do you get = 2.2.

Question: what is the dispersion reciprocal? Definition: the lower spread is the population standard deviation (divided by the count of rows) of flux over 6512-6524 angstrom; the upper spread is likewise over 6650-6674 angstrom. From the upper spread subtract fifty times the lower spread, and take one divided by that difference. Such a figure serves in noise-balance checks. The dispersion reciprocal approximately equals -0.08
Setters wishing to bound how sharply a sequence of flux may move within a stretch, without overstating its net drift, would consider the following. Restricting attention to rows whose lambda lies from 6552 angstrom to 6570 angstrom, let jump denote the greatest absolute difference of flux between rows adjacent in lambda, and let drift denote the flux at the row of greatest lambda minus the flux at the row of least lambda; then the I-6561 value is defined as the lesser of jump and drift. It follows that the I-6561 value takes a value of -2.7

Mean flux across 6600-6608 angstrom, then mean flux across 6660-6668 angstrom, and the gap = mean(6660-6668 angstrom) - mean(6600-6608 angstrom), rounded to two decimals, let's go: -0.44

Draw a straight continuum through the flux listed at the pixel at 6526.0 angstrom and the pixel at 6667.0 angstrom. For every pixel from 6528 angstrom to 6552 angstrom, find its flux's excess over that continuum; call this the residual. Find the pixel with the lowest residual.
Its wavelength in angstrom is 6550.0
